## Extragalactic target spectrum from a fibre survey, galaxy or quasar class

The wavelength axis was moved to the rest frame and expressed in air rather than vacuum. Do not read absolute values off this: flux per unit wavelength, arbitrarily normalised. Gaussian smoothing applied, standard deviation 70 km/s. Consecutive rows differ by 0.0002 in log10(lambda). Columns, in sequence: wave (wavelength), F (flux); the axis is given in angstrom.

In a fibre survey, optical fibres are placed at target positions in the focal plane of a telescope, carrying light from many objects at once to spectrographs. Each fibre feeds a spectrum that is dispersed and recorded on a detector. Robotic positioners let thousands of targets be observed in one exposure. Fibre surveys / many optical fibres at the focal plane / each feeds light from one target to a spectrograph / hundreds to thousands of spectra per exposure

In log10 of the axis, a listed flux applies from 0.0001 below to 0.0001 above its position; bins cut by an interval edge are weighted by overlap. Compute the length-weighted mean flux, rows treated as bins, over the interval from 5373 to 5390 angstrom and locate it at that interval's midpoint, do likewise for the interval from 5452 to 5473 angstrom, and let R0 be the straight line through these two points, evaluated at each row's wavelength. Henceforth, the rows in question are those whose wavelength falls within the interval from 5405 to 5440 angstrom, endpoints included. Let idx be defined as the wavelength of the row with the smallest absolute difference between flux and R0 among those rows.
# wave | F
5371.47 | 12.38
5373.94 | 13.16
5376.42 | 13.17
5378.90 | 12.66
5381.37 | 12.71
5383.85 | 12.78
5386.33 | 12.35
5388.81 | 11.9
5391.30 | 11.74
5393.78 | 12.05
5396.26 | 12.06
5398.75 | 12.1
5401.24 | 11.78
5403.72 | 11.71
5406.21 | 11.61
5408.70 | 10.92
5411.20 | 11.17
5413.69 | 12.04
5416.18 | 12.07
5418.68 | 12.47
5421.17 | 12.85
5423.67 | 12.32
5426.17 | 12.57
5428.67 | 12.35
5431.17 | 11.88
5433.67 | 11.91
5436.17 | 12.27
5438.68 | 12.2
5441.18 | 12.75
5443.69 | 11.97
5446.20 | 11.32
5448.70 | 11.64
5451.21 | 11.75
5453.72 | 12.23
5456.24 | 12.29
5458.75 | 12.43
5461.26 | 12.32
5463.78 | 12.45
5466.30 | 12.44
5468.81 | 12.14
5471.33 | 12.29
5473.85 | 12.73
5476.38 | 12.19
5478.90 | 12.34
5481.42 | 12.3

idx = 5418.68 angstrom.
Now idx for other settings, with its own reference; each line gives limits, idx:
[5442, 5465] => 5461.26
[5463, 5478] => 5471.33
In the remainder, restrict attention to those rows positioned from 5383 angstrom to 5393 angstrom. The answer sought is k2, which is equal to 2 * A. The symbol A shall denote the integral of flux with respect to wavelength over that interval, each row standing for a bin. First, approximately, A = 122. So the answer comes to 243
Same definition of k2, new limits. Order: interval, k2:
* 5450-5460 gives 243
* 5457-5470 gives 321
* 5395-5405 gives 238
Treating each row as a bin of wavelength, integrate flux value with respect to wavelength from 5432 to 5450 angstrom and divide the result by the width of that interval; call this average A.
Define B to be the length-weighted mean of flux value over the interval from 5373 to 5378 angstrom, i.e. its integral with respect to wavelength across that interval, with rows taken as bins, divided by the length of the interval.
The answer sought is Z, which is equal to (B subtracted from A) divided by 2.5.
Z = -0.44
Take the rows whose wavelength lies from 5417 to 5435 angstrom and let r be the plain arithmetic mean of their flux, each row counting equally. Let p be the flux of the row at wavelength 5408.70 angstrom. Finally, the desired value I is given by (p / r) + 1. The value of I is 1.89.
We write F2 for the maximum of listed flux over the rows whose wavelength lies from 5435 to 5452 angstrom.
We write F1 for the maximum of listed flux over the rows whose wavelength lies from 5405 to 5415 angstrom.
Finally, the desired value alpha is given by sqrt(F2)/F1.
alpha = 0.297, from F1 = 12.04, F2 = 12.75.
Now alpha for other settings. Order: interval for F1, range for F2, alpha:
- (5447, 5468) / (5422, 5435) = 0.285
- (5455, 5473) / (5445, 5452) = 0.275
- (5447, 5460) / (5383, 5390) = 0.288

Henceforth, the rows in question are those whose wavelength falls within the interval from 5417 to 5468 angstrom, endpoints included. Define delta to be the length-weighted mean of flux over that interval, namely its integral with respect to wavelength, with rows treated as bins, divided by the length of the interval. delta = 12.2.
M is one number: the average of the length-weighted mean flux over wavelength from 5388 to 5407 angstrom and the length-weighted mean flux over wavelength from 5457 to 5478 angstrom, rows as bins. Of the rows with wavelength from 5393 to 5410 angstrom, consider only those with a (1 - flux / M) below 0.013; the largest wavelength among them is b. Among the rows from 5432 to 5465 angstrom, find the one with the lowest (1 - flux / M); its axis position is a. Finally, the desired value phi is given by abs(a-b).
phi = 42.4 angstrom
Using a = 5441.18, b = 5398.75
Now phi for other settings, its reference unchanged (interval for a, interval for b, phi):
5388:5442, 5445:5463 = 40.1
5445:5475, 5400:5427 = 47.7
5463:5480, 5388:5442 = 32.7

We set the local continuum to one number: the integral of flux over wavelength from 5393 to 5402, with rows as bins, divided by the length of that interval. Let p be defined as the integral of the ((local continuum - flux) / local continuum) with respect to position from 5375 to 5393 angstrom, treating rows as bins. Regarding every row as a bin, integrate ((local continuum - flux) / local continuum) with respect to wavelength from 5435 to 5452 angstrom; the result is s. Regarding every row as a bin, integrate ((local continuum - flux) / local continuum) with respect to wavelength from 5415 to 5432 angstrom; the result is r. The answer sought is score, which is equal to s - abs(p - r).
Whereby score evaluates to -0.16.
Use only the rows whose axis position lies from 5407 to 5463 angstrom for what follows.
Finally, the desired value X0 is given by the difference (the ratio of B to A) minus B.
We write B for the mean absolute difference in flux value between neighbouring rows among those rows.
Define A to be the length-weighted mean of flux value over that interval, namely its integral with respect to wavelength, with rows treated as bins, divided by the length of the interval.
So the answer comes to -0.308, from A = 12.1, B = 0.34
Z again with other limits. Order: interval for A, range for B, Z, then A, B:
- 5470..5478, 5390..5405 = 0.19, 12.4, 11.9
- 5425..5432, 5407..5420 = 0.22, 12.3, 11.7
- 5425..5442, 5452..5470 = -0.02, 12.3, 12.3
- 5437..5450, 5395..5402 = 0.00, 12.0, 12.0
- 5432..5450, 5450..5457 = -0.02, 12.0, 12.1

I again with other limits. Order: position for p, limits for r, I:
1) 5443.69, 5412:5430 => 1.97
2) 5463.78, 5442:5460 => 2.04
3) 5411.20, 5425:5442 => 1.91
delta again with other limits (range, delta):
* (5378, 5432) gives 12.1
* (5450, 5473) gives 12.3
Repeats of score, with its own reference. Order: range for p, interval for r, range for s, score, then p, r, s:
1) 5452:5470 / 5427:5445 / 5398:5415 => 0.38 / -0.47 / -0.3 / 0.56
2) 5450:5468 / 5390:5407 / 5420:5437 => -1.02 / -0.40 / 0.2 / -0.43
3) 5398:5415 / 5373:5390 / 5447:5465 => -1.71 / 0.56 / -0.9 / -0.20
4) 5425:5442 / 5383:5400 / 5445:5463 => -0.21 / -0.37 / -0.2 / -0.01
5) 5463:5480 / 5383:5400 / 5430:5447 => -0.43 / -0.52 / -0.2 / -0.09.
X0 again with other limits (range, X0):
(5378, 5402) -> -0.188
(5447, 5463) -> -0.165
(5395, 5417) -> -0.271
